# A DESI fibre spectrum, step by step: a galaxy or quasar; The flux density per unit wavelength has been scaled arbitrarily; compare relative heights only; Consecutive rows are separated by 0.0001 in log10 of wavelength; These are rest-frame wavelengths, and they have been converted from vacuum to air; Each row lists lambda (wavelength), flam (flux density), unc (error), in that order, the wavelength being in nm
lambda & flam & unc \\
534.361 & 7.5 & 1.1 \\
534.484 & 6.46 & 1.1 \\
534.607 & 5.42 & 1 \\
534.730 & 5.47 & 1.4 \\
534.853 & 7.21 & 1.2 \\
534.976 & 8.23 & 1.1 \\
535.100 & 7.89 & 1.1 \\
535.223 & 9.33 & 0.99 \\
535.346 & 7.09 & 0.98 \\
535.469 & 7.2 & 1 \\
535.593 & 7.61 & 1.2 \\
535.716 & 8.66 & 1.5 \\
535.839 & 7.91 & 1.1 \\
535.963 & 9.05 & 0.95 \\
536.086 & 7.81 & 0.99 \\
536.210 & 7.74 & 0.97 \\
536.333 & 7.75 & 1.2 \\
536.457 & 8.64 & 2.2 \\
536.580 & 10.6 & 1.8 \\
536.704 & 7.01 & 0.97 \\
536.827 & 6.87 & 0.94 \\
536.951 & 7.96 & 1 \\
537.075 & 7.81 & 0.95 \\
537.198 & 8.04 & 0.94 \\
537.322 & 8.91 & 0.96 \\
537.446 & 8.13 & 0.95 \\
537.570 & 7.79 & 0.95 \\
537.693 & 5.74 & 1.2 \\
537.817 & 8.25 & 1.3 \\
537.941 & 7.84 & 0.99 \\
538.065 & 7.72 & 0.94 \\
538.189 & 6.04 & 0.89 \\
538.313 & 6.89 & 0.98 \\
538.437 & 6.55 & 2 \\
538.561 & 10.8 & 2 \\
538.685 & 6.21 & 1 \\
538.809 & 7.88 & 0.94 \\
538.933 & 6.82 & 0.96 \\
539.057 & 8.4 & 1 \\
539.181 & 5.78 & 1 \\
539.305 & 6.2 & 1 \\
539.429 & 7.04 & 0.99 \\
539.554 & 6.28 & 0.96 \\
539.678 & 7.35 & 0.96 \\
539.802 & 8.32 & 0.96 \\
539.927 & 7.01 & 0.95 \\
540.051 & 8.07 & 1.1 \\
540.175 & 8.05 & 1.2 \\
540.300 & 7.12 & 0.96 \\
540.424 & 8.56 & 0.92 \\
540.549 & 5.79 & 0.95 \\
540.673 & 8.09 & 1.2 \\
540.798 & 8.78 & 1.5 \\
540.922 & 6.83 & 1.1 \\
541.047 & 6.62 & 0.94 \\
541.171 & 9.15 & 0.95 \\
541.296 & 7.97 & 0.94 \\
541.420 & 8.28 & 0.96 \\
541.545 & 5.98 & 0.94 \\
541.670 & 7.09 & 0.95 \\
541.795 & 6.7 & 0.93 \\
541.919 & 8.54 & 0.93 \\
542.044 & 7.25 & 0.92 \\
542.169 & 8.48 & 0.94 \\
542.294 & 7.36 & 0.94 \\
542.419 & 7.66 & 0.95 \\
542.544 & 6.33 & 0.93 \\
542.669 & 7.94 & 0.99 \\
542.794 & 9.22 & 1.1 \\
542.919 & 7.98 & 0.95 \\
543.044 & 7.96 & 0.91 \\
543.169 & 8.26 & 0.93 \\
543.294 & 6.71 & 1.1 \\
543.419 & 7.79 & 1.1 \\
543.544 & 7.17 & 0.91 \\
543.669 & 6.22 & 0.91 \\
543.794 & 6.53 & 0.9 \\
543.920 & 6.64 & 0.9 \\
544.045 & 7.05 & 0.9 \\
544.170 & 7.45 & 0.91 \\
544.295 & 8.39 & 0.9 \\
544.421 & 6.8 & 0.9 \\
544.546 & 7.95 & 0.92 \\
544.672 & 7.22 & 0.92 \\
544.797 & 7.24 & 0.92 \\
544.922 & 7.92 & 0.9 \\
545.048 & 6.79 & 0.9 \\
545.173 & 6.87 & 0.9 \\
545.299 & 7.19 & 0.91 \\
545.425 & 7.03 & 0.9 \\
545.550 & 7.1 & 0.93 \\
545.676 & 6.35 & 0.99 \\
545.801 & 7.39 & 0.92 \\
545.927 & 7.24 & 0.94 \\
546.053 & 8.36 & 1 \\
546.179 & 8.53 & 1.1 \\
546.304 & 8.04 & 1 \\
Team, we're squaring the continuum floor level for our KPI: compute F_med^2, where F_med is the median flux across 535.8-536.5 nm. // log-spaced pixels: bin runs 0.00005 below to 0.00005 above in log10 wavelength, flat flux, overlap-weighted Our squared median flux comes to 62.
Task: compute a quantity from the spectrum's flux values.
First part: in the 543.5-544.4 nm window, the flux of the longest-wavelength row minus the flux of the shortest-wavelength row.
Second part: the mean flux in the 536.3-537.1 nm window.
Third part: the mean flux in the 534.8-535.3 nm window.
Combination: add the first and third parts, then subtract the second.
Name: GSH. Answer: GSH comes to 1.3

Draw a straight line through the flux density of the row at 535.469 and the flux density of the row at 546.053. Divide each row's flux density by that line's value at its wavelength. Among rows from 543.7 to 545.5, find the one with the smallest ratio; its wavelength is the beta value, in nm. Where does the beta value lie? 543.794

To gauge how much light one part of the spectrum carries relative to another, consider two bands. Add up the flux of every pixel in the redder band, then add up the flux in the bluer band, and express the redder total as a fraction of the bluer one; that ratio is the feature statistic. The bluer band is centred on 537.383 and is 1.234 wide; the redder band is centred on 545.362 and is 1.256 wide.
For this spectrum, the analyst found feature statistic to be 0.92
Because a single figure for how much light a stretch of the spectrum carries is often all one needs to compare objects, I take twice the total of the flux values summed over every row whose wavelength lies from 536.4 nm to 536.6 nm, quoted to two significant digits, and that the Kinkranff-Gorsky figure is 38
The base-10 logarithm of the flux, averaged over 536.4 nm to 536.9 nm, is 0.911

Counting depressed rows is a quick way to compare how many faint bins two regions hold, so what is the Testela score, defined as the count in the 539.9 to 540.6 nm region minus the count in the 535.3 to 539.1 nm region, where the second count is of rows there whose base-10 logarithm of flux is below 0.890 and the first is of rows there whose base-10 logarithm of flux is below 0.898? -11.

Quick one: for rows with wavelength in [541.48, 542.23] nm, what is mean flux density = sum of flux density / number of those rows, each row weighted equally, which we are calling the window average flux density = 7.34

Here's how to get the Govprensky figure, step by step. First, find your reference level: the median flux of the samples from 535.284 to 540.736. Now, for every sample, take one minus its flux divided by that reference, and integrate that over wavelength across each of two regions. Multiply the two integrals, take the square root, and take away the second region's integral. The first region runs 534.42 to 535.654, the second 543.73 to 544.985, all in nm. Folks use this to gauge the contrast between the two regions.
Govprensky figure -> 0.01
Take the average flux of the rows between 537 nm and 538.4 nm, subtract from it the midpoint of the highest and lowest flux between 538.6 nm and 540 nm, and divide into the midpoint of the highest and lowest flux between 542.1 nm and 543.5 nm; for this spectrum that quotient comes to 17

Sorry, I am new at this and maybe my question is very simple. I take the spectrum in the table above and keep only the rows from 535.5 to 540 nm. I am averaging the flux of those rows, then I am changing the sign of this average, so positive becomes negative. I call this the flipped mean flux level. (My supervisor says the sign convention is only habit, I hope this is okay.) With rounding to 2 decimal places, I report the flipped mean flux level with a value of -7.65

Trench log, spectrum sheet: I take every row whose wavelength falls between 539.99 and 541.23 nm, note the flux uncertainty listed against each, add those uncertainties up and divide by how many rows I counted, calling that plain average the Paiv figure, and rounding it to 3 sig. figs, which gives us 1.08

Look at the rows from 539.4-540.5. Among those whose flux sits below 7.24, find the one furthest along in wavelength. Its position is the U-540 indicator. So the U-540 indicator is 540.300 nm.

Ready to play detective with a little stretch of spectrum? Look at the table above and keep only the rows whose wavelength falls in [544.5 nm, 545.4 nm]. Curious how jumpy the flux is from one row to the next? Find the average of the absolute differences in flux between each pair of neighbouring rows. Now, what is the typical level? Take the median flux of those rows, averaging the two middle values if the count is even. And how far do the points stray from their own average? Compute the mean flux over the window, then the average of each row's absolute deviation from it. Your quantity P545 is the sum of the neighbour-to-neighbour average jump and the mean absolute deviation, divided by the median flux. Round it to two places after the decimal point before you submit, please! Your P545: 0.12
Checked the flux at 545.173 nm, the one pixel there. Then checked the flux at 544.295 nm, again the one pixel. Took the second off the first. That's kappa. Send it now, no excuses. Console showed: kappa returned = -1.5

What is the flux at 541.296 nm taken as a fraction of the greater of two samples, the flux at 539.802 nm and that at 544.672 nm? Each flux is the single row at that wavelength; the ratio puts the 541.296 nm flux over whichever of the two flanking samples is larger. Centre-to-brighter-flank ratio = 0.96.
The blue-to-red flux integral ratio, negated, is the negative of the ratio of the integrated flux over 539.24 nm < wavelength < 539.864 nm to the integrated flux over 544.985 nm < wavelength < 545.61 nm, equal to -1.00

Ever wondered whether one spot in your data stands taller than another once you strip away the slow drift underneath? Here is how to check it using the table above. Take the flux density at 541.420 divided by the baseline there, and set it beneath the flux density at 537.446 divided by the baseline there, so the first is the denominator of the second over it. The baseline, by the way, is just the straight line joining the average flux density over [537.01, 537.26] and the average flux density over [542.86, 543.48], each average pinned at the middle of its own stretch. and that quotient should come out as 0.97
